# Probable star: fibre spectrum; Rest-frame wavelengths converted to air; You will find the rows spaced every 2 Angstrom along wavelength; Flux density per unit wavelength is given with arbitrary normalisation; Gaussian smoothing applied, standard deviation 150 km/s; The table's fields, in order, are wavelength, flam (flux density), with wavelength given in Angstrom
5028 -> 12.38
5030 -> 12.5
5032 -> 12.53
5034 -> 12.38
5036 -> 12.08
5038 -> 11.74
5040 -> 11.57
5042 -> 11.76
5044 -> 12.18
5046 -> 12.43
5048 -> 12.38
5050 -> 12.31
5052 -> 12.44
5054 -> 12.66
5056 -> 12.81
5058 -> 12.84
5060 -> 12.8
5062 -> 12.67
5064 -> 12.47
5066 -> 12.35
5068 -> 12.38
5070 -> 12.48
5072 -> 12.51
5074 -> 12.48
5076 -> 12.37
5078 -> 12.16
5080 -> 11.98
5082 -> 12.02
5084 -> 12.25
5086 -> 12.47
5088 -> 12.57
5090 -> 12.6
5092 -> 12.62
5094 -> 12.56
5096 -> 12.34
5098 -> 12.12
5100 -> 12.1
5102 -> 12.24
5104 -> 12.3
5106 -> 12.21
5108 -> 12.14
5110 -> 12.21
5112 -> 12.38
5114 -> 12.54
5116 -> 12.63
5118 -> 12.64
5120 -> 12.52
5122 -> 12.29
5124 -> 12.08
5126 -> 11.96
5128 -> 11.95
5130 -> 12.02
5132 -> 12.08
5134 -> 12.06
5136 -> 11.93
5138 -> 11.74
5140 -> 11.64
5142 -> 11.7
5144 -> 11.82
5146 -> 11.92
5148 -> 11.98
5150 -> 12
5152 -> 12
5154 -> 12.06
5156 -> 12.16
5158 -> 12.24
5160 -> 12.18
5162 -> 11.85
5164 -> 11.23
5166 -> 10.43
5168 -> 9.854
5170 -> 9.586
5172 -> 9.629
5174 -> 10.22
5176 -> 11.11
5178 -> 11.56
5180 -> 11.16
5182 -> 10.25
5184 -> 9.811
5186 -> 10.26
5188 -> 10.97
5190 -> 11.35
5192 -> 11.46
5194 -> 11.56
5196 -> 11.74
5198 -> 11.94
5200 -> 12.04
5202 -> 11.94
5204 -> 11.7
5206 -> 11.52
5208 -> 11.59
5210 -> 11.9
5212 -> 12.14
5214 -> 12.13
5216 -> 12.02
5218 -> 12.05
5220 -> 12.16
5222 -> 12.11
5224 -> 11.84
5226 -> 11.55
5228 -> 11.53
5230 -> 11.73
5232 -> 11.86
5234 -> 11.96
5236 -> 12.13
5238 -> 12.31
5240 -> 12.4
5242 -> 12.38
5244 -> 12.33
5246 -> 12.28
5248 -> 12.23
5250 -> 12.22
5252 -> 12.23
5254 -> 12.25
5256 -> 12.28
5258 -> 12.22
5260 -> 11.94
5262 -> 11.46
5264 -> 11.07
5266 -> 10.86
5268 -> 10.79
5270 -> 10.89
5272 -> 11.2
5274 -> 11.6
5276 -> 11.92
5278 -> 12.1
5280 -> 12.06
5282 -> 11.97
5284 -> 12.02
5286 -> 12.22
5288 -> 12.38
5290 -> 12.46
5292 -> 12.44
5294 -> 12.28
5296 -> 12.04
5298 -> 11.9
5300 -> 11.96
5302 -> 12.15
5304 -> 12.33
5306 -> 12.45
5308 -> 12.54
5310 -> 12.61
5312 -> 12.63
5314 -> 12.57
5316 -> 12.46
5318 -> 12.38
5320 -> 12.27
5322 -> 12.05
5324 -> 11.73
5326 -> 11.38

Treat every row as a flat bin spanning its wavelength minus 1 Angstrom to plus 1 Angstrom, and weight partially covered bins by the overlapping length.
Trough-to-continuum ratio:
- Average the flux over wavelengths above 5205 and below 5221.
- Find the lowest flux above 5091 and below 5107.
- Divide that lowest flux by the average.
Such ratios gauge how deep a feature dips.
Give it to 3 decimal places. 1.014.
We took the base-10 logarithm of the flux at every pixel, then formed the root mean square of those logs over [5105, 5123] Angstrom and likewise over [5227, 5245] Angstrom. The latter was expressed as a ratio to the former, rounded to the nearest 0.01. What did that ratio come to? 0.99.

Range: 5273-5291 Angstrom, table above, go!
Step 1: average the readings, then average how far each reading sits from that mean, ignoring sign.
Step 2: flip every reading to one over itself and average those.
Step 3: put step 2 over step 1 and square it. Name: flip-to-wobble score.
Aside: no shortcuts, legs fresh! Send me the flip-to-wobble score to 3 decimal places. 0.199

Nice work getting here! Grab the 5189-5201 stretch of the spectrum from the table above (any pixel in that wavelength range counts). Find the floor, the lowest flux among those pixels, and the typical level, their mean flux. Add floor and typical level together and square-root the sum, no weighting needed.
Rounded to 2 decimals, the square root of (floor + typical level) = 4.80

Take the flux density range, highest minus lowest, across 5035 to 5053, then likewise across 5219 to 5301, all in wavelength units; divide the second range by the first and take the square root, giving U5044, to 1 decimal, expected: 1.4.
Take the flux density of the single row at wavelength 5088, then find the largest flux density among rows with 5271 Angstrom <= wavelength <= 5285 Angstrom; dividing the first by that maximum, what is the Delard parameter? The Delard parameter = 1.04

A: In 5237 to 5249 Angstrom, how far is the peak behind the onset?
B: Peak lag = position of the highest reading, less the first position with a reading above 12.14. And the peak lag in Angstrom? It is 2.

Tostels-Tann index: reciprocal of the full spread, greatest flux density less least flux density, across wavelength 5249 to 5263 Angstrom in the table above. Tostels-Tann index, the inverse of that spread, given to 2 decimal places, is 1.22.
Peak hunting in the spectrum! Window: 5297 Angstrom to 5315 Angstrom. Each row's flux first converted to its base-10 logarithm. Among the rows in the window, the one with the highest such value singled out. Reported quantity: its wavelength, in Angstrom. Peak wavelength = 5312 Angstrom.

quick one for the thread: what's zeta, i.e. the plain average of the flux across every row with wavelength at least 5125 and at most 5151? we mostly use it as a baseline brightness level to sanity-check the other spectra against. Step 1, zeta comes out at 11.9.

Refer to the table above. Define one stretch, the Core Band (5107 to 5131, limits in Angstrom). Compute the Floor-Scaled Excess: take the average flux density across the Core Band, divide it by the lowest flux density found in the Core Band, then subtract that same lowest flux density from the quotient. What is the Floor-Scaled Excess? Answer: -10.9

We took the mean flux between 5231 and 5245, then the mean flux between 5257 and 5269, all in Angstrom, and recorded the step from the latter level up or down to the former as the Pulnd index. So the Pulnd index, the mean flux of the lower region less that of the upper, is 0.81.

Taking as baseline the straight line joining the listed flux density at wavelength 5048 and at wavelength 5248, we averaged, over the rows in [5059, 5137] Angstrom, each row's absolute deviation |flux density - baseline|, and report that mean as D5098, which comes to 0.196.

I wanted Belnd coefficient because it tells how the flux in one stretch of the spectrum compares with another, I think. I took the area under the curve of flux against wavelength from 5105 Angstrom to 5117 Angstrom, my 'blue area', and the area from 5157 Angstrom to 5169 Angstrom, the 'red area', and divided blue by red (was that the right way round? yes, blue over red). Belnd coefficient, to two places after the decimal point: 1.09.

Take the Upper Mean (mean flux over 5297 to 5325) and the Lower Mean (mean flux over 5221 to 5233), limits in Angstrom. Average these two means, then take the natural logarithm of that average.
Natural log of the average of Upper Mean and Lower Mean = 2.49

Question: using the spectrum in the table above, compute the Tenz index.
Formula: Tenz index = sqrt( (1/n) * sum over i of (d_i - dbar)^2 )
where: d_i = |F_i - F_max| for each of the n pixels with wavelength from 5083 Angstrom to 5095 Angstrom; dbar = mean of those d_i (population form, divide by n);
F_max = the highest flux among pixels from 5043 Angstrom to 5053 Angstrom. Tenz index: 0.05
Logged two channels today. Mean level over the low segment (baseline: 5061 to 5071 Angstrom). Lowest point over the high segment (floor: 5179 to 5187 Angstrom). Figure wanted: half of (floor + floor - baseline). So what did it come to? 3.6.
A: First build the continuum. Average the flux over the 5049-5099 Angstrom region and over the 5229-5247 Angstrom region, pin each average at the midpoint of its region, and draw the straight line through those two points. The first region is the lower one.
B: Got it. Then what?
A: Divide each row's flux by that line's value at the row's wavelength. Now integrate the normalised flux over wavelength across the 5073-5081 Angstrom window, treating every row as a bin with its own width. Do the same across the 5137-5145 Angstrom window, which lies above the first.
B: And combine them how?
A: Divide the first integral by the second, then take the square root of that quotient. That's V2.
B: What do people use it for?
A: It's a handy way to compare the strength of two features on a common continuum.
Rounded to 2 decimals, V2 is 1.02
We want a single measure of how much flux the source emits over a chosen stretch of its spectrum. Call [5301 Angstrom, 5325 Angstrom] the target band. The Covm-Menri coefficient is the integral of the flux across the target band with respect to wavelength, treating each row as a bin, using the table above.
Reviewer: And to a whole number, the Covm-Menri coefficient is 296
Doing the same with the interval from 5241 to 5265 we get 290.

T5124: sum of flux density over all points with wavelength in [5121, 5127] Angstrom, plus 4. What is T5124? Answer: 40.3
